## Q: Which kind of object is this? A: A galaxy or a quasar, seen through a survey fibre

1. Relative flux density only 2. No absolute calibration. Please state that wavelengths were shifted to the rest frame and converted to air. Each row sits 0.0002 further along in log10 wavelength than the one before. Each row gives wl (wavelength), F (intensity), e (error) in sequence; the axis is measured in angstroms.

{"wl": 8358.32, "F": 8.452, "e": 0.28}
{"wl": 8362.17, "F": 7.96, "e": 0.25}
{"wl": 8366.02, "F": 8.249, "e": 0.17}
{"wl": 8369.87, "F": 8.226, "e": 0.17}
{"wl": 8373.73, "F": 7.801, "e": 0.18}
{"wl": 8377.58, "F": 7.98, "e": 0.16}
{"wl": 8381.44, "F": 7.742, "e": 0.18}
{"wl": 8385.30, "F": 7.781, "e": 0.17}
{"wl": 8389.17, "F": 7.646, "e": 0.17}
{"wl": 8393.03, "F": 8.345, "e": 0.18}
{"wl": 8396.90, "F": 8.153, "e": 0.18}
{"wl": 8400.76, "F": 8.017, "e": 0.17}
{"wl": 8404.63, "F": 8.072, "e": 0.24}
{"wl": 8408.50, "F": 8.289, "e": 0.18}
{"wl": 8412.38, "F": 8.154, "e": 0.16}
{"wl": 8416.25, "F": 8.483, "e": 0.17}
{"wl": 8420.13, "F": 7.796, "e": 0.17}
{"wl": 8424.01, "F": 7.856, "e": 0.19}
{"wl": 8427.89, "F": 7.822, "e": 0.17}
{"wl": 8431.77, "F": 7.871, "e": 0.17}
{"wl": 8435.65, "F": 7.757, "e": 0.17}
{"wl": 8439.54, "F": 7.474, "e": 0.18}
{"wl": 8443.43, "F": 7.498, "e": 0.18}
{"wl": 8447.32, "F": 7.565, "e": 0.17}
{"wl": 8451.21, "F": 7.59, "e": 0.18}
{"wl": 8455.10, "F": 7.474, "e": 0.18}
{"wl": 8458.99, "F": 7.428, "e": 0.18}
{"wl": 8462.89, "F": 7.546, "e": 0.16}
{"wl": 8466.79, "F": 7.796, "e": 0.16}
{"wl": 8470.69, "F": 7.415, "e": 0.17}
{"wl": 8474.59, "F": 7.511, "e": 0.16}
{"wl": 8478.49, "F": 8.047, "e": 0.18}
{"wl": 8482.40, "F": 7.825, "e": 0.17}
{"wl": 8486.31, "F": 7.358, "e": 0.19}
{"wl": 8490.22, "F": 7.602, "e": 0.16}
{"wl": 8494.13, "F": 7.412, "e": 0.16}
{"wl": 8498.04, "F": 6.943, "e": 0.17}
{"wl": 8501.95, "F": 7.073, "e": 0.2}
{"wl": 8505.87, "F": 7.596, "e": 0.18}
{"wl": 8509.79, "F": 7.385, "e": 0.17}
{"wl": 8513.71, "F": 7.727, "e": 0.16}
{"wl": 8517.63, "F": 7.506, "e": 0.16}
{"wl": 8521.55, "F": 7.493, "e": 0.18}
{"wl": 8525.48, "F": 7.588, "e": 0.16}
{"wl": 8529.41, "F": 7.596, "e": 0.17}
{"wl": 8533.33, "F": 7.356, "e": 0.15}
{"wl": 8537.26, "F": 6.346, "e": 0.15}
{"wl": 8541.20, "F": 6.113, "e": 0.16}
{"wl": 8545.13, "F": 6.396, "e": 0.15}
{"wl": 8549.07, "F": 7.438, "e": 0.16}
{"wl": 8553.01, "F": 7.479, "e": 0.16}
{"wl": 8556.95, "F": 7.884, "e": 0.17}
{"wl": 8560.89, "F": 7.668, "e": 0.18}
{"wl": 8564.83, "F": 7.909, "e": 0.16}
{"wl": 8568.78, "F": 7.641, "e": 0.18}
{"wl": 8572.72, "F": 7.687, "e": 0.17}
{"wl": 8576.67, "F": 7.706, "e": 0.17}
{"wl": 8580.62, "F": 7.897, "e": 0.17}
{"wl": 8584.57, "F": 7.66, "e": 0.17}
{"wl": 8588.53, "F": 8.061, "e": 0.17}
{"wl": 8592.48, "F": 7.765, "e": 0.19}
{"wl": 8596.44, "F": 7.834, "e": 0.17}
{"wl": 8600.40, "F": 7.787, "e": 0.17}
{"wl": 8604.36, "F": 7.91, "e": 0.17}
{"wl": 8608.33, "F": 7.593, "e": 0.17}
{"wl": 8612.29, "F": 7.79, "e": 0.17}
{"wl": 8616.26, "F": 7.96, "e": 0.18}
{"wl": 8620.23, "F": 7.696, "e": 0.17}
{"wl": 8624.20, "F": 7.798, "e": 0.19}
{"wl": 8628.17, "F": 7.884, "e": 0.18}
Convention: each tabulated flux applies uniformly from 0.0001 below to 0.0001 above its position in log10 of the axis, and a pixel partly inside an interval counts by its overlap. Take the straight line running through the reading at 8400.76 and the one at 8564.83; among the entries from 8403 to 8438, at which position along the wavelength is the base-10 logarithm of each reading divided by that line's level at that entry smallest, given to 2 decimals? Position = 8435.65 angstroms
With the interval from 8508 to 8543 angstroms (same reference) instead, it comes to 8541.20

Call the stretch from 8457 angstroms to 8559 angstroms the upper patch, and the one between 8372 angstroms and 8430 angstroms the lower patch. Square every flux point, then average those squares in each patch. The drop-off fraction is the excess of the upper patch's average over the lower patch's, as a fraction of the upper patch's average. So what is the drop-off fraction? -0.17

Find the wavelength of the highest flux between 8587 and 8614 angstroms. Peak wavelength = 8588.53 angstroms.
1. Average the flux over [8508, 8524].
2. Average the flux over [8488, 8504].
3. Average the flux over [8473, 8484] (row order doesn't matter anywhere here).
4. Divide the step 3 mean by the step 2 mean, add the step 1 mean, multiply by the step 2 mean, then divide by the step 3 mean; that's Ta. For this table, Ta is 8.01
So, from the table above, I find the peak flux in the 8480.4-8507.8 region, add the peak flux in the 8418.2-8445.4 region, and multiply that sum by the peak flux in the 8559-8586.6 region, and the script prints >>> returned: 124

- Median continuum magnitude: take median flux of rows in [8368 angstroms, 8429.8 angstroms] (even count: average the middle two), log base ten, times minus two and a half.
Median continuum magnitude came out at -2.26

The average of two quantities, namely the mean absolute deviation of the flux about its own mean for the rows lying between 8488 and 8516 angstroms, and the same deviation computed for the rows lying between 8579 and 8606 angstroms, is 0.16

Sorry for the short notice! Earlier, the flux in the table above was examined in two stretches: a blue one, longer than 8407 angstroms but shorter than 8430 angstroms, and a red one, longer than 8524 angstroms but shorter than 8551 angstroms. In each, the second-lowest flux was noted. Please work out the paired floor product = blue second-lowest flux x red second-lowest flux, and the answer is 49.6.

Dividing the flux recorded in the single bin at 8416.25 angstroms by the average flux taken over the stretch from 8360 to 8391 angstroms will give 1.07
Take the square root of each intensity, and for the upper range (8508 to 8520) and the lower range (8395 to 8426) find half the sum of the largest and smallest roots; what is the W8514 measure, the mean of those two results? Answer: 2.80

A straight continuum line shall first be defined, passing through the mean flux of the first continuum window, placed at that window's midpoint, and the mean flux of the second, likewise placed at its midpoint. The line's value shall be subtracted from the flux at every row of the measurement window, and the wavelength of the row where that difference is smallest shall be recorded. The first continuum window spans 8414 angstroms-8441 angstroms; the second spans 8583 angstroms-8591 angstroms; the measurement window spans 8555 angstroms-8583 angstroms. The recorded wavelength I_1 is 8568.78 angstroms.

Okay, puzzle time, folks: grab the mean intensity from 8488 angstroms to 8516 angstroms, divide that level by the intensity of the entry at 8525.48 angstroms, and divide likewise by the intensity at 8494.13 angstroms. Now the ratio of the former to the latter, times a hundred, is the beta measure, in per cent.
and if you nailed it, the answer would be 98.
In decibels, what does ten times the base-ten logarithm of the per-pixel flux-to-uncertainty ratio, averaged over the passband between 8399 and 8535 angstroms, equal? 16.5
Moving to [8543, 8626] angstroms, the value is 16.5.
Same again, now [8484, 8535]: 16.4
